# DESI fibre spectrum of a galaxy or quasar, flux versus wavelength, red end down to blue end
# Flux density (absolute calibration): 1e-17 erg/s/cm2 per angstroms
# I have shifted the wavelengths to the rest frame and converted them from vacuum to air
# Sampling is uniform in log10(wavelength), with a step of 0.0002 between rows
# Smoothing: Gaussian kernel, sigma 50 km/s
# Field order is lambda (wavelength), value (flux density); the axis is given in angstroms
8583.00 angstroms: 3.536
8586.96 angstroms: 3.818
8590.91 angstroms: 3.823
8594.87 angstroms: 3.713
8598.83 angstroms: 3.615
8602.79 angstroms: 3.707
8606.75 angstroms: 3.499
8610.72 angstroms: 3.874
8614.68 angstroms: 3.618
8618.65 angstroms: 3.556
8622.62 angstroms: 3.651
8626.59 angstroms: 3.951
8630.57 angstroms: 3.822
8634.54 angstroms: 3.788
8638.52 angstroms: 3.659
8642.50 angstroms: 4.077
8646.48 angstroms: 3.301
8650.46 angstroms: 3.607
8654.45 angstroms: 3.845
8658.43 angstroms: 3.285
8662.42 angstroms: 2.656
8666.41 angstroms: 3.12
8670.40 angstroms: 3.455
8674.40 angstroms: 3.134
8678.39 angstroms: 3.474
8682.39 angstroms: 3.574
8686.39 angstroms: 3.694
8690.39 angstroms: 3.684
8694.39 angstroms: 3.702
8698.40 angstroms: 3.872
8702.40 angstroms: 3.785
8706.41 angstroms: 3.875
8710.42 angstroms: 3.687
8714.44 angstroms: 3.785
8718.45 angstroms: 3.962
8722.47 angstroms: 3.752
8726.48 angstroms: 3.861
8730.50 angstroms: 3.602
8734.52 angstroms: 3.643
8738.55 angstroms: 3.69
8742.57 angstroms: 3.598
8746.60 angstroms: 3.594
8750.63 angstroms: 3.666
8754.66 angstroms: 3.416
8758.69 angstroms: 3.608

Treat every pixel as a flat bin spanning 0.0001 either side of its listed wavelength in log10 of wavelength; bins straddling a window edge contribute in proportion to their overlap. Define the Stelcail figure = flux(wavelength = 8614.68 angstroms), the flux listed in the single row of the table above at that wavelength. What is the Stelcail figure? 3.618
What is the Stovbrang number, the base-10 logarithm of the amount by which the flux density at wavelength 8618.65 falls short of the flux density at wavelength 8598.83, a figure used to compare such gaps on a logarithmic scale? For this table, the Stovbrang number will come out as -1.23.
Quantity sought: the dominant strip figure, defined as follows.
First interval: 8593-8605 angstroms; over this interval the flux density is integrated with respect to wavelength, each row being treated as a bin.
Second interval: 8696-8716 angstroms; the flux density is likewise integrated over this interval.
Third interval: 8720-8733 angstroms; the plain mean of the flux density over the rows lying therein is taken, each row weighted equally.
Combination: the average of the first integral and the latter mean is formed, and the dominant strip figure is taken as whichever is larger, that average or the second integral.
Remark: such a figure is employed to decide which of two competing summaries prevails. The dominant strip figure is 76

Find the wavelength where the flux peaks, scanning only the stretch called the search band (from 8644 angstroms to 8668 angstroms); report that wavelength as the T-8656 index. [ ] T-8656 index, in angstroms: 8654.45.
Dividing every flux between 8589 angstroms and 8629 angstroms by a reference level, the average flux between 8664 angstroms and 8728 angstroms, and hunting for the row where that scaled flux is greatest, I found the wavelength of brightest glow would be 8626.59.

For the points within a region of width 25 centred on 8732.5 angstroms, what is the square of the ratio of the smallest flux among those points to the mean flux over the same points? 0.95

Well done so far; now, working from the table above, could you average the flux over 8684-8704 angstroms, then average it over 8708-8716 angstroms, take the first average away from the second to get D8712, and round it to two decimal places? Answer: -0.01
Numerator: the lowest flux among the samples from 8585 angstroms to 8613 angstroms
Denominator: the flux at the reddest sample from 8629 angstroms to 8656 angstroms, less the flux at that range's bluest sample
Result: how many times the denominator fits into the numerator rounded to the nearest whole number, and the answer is 152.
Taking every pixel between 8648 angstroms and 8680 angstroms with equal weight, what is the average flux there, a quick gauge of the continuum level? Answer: 3.32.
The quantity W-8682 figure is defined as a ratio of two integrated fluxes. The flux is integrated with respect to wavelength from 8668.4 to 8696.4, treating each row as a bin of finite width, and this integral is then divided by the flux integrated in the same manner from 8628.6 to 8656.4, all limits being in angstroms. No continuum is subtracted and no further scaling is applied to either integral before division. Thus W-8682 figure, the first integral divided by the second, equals 0.95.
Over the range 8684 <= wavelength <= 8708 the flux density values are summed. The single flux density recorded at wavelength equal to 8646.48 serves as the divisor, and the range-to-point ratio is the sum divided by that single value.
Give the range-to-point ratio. 6.9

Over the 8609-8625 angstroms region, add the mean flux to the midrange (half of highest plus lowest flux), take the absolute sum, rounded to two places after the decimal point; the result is 7.39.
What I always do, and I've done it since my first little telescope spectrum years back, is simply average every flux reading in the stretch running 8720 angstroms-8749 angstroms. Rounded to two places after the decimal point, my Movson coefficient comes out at 3.68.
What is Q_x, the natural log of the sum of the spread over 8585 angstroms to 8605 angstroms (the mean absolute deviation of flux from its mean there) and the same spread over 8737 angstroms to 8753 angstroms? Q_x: -2.21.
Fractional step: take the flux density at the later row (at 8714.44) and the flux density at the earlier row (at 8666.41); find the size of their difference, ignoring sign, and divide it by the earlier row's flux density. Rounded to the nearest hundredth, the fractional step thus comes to 0.21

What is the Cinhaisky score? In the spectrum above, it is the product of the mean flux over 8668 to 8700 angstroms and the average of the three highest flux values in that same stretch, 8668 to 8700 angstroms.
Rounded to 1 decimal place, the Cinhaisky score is 13.4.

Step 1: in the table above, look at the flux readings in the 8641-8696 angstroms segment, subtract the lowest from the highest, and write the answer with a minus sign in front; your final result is -1.42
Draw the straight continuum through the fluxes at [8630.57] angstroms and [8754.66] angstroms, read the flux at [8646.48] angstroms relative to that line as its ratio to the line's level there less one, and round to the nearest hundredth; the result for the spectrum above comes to -0.12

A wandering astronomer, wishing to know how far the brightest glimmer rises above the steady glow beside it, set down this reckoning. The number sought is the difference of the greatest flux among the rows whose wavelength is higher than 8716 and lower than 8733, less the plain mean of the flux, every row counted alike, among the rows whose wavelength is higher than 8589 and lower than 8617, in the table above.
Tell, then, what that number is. 0.27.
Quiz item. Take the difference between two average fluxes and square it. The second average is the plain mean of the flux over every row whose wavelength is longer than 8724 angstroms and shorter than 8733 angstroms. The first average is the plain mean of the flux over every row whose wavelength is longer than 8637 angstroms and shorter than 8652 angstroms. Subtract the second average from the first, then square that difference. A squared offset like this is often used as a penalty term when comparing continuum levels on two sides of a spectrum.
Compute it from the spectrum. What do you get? 0.00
